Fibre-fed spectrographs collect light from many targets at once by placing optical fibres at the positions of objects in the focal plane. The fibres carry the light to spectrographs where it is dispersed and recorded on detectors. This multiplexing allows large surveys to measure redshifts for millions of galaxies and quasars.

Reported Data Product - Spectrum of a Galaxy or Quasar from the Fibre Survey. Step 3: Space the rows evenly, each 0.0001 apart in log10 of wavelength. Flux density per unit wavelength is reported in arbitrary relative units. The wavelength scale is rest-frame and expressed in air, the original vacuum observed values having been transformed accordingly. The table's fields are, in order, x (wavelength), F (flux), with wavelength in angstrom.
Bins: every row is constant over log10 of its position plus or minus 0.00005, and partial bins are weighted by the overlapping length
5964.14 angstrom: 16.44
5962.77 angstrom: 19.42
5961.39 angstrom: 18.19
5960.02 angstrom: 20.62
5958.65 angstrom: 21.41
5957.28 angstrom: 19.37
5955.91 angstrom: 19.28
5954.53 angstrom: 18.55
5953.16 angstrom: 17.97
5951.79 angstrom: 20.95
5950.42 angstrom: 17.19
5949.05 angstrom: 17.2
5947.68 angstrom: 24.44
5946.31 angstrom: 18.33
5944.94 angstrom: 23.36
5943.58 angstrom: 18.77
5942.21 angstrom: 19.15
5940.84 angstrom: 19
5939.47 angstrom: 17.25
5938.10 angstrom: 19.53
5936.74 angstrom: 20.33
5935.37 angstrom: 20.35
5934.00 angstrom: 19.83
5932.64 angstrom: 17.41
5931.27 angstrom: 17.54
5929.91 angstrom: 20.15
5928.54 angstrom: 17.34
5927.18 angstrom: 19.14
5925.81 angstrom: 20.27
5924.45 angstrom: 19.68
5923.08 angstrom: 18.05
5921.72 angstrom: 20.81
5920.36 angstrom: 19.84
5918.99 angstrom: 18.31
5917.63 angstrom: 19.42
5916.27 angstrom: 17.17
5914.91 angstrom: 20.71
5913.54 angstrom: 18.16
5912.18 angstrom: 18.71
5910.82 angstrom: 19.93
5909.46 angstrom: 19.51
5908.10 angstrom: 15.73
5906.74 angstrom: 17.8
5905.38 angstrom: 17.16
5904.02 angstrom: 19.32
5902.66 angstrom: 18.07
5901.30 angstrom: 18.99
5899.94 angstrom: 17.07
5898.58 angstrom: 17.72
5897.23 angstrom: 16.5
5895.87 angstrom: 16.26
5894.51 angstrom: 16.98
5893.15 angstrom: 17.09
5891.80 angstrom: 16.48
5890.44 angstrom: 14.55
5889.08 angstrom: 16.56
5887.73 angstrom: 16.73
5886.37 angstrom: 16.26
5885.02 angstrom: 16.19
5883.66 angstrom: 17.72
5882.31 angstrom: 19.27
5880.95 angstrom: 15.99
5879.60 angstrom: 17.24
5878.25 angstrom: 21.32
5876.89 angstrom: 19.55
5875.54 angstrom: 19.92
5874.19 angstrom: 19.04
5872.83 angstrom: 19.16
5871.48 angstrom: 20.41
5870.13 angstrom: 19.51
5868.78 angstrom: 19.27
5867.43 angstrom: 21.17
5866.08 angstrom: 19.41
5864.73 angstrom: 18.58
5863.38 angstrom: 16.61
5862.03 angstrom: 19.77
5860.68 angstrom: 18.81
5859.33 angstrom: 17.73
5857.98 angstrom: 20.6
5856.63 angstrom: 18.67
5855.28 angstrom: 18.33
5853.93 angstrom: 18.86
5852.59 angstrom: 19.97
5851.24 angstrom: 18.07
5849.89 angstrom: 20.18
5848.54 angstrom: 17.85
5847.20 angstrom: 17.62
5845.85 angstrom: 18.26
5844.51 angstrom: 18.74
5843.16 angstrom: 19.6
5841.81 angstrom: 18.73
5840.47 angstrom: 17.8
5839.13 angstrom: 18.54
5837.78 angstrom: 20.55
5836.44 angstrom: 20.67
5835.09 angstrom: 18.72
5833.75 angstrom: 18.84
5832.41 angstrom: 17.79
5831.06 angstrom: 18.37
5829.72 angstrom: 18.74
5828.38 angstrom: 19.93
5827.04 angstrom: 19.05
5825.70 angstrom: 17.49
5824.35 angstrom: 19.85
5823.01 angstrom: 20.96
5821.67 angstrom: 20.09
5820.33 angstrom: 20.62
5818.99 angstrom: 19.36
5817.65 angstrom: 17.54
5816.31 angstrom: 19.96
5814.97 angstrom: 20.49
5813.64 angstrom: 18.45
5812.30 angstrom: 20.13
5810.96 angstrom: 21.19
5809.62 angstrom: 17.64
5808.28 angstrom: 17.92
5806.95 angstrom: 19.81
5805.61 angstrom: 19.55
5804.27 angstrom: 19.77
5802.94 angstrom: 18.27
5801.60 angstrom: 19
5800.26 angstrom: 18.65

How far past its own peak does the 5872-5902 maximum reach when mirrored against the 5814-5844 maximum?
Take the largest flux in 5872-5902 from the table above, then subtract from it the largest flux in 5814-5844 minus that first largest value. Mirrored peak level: 21.7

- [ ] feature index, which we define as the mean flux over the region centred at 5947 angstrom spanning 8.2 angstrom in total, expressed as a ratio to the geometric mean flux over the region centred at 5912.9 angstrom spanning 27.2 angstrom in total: 1.06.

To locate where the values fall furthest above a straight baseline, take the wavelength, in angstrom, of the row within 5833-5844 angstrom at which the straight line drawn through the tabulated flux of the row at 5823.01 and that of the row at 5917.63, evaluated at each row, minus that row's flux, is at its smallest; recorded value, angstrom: 5836.44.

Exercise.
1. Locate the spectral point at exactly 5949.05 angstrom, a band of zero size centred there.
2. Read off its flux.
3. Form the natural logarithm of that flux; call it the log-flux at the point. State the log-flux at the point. 2.84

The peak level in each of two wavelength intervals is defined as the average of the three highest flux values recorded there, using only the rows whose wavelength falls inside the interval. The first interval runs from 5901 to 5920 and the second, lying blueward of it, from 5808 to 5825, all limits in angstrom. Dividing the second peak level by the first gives 1.044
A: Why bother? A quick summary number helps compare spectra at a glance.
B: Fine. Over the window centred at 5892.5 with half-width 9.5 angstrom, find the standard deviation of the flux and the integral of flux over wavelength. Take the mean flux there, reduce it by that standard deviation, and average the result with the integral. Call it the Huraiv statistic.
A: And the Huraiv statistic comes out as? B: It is 167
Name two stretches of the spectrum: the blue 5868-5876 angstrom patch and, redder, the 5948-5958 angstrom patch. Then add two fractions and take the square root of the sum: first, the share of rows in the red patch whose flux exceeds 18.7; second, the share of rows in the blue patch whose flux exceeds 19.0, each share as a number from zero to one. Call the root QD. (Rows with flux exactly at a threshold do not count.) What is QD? 1.20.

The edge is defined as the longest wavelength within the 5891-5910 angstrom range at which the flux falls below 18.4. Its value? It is 5908.10 angstrom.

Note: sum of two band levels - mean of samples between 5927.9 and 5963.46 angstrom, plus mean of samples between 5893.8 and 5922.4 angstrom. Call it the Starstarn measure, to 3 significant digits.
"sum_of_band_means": 37.6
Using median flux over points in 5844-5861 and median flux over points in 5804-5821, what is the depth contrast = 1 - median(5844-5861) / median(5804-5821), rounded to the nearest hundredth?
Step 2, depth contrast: 0.06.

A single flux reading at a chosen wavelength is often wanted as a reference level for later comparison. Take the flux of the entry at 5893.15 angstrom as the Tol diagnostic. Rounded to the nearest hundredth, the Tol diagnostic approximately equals 17.09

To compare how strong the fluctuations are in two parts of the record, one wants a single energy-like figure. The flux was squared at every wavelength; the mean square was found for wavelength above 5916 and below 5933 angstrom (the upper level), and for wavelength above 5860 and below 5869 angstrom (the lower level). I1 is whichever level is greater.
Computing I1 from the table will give 366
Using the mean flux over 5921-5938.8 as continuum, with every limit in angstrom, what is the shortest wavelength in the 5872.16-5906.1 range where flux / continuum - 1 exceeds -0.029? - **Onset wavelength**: 5872.83 angstrom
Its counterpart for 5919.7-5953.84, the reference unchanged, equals 5920.36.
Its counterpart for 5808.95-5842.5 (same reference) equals 5810.96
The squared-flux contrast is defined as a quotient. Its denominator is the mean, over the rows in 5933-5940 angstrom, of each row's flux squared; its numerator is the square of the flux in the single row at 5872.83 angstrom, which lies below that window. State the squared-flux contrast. 0.97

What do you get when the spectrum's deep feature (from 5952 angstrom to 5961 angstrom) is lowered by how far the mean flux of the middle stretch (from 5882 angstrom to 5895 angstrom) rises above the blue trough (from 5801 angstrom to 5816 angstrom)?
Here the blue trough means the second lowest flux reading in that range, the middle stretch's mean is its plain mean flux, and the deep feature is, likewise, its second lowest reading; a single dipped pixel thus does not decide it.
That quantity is 20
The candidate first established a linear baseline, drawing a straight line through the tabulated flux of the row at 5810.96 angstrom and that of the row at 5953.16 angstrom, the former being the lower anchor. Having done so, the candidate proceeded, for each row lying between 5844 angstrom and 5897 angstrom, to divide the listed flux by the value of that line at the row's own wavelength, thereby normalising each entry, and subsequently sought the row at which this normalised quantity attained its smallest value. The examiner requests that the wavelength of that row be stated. 5890.44 angstrom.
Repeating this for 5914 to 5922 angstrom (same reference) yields 5916.27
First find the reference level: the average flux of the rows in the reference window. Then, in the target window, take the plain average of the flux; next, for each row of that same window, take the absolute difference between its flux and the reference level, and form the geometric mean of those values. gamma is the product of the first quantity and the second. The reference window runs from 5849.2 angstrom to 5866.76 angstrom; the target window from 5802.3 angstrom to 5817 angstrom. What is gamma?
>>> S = 19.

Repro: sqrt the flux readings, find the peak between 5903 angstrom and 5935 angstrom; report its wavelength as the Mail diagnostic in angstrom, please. 5921.72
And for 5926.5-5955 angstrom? 5947.68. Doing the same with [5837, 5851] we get 5837.78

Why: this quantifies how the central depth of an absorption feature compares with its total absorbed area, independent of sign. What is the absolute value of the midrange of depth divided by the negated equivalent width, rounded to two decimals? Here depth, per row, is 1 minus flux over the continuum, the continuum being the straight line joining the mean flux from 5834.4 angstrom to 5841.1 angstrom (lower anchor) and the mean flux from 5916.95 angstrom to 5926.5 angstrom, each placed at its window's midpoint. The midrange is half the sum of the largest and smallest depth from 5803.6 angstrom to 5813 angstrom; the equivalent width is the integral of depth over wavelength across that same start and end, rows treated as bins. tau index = 0.10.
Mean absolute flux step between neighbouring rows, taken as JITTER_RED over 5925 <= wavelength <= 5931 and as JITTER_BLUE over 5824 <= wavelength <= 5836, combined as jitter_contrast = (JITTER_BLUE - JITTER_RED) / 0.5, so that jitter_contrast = -1.8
